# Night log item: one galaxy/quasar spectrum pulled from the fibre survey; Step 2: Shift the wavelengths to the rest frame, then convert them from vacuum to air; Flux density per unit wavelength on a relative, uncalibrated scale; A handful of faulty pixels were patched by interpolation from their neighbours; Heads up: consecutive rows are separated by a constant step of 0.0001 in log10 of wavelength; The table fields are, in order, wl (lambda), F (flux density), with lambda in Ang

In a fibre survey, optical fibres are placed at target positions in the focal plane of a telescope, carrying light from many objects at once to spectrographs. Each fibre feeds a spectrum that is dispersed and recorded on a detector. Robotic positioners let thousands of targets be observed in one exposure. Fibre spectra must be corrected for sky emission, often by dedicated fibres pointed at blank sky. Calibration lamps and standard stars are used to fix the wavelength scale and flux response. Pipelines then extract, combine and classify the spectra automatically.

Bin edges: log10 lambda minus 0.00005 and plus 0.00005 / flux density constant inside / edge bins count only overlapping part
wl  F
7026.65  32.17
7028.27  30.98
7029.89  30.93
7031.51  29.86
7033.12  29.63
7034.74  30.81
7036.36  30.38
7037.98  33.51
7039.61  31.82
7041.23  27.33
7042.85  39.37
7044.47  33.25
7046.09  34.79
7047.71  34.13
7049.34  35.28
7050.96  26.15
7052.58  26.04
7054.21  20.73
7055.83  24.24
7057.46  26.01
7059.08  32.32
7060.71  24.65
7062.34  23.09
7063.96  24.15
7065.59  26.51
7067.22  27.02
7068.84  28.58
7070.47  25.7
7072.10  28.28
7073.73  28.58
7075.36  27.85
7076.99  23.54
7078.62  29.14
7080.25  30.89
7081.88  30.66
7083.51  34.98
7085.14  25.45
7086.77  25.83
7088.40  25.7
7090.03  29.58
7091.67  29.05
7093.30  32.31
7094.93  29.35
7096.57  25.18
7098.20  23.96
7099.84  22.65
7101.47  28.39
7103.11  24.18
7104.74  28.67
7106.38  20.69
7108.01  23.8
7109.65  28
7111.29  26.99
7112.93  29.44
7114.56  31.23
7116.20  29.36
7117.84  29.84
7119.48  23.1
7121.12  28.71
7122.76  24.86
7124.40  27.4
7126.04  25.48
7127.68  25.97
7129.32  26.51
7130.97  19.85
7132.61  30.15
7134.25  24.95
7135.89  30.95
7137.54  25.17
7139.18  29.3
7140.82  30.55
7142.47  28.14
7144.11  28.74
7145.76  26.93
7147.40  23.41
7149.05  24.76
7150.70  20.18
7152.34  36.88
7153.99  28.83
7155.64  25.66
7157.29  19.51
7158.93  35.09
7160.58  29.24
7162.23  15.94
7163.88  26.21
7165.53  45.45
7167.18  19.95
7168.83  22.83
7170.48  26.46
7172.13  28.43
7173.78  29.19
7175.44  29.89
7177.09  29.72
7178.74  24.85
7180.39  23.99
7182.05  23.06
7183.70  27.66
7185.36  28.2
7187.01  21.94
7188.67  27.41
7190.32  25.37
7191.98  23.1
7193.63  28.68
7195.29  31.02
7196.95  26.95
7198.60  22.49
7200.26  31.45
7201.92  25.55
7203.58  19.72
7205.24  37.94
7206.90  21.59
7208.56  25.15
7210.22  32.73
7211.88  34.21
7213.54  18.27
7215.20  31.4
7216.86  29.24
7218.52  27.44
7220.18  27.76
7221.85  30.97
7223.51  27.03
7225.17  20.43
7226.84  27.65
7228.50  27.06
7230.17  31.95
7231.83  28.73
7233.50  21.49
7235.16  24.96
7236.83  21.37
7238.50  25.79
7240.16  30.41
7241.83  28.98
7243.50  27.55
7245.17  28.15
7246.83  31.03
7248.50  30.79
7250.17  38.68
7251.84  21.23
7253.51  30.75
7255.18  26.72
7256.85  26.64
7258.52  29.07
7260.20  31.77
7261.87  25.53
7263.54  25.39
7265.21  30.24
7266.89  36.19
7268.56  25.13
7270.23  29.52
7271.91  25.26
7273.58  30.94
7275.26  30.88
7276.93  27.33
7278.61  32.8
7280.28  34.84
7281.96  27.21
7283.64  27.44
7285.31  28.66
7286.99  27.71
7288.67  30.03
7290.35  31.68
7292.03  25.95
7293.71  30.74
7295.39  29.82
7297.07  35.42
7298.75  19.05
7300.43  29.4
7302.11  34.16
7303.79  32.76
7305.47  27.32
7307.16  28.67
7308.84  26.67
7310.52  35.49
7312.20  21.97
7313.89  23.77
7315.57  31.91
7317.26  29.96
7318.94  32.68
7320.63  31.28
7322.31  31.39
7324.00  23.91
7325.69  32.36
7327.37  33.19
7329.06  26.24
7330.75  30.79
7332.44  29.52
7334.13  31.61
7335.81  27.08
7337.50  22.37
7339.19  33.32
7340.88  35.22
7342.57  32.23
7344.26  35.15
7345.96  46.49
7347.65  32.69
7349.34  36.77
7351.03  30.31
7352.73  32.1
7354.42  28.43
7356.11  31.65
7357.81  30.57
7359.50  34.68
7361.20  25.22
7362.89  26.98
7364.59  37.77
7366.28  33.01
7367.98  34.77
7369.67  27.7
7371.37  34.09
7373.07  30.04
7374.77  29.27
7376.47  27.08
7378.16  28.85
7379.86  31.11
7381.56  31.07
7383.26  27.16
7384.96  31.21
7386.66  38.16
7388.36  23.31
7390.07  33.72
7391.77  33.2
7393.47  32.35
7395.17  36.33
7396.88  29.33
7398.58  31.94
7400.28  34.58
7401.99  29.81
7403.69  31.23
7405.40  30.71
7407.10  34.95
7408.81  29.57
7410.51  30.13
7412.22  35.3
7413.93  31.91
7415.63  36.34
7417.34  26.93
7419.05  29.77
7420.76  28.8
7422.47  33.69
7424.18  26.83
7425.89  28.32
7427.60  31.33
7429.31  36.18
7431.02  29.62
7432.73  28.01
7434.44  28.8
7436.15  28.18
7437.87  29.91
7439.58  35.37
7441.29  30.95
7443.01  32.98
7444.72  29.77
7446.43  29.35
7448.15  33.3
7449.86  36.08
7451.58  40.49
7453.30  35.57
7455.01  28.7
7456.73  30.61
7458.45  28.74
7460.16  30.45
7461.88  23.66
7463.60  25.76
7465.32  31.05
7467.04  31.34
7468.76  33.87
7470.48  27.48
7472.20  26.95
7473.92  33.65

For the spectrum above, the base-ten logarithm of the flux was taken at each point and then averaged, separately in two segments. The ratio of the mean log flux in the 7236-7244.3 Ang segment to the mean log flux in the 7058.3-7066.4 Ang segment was 1.01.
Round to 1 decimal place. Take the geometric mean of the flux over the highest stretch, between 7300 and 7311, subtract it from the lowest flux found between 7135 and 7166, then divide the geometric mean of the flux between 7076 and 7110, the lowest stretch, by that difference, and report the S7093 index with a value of -1.9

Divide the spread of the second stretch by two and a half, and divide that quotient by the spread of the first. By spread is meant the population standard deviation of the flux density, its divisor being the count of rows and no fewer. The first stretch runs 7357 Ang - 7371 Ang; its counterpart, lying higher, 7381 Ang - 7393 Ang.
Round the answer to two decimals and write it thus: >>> 0.43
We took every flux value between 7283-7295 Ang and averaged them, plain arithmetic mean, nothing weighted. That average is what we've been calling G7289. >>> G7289 28.9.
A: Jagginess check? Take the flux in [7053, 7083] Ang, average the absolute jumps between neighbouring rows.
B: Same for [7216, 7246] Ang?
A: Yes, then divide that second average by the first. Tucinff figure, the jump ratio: 1.3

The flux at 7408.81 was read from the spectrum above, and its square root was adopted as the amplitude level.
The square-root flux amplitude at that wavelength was 5.44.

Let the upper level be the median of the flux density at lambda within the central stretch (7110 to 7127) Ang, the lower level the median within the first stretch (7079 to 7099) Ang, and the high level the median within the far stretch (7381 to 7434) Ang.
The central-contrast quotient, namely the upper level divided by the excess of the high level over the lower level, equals 14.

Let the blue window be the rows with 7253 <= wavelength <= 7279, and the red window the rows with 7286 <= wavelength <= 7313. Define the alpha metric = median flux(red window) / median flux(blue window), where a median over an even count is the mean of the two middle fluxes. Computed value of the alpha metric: 1.01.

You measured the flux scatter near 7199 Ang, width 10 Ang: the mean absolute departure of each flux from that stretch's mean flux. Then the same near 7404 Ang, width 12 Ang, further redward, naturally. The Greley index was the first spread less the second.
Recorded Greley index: 1.9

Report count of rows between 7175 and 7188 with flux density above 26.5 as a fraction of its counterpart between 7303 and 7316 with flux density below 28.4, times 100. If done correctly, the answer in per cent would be 100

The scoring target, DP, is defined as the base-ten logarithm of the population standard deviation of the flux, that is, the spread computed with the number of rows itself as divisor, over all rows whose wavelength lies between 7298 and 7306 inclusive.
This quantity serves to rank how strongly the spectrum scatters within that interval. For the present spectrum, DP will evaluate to 0.73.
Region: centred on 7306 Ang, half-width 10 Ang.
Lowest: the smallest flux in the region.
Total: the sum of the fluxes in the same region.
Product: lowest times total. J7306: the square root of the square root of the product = 9.0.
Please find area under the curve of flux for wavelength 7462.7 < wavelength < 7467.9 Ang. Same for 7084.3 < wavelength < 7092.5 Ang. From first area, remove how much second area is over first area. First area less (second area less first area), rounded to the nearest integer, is 82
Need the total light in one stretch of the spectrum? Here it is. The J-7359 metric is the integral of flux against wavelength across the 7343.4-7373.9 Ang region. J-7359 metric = 997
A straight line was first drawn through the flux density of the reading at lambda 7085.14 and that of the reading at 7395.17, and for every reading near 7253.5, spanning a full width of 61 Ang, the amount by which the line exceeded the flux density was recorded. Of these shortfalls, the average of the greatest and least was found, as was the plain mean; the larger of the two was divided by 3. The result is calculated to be 1.0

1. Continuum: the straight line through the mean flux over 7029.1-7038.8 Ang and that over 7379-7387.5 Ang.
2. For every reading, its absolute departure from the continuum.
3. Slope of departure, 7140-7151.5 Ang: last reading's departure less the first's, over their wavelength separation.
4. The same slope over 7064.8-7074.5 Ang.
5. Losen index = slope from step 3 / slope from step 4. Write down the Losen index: -4.2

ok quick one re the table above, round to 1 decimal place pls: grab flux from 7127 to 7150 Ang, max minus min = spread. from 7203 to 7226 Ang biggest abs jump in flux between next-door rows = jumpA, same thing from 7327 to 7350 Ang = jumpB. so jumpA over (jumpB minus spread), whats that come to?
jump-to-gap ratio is 6.7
